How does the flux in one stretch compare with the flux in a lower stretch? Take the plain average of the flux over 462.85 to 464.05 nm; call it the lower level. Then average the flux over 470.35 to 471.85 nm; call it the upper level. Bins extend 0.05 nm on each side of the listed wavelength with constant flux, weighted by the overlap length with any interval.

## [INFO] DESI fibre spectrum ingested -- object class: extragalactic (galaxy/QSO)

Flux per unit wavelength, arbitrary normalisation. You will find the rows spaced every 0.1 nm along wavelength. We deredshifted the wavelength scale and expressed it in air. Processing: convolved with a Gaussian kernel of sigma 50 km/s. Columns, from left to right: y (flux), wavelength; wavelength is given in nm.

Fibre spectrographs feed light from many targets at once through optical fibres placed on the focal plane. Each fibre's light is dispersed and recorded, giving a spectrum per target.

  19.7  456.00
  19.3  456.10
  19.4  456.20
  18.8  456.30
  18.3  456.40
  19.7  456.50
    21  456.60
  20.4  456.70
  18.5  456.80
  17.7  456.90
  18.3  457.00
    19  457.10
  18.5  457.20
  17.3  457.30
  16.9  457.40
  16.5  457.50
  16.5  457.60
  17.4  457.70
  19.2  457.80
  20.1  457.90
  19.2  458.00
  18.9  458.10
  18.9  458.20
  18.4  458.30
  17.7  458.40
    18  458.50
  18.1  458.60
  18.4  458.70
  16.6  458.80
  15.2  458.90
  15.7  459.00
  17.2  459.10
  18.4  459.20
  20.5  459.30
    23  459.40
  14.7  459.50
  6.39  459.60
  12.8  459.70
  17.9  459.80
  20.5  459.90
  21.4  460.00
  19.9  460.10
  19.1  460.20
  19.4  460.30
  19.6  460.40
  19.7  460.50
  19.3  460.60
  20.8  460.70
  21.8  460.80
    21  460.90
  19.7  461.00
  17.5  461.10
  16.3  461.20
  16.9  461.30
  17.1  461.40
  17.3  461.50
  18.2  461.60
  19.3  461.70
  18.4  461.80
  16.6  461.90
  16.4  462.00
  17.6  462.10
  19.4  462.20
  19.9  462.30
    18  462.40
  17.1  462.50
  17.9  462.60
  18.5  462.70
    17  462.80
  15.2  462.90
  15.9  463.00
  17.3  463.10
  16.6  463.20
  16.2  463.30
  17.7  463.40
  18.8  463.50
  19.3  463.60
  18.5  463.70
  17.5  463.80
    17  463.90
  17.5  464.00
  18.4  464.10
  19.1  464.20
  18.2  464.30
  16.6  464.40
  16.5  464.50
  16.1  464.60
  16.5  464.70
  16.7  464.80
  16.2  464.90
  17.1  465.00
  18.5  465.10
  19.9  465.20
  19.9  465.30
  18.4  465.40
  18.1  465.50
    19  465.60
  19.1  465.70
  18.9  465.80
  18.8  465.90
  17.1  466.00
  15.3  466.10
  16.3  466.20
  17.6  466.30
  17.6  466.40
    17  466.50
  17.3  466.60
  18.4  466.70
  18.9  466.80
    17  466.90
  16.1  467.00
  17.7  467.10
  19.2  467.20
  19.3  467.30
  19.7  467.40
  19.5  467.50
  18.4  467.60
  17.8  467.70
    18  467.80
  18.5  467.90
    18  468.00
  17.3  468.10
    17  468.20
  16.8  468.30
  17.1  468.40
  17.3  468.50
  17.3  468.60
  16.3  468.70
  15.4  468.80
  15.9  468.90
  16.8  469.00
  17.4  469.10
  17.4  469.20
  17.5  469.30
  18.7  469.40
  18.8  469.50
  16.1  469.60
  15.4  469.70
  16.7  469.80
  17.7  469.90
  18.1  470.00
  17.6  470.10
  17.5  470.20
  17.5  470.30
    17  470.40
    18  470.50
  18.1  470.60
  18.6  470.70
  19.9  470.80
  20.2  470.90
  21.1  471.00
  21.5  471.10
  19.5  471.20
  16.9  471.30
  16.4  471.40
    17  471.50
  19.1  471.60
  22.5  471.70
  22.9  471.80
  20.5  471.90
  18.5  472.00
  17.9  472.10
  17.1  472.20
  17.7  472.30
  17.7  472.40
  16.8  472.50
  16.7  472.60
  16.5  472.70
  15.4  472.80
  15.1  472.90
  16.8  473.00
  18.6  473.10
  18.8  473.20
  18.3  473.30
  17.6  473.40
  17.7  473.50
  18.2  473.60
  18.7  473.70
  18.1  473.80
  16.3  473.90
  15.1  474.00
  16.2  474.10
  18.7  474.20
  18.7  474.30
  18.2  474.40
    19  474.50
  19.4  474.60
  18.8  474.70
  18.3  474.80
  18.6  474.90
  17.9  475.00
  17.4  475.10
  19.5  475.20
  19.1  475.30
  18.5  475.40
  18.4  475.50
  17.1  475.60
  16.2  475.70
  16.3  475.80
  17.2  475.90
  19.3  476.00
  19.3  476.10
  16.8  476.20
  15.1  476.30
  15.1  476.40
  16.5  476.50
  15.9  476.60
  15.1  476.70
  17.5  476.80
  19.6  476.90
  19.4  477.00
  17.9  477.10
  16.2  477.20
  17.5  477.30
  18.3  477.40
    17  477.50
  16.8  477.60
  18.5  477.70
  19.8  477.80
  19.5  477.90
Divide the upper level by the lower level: 1.11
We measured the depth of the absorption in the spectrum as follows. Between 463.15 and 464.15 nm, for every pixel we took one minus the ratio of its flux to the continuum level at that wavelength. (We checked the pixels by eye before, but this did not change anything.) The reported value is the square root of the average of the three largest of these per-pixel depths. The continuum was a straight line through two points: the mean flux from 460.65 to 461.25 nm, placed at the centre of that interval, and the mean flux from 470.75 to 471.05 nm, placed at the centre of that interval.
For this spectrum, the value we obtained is 0.40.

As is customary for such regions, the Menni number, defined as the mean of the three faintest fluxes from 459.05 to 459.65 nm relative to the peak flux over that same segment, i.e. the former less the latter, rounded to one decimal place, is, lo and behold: -10.2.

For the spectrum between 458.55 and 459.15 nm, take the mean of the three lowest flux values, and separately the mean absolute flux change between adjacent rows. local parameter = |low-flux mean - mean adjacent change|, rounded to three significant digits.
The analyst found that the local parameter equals 14.7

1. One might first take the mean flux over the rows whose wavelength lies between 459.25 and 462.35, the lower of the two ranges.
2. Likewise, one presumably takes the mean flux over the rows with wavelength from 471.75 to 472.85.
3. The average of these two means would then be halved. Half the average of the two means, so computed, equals 9.08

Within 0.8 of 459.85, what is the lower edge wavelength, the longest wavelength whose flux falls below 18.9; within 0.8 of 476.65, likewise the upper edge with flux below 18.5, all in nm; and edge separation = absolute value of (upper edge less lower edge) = 17.60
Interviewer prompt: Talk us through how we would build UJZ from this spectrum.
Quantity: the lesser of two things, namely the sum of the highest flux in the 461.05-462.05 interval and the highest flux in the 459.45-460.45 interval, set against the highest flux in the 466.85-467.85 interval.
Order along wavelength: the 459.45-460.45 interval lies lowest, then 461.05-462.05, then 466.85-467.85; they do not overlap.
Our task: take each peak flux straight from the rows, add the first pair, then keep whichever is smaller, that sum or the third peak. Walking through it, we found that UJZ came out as 19.7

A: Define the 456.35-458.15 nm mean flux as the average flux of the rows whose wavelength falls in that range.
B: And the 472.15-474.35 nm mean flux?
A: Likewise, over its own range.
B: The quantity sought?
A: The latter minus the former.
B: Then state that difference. -1.2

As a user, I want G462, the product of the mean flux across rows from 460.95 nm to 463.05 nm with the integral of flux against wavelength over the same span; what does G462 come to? 653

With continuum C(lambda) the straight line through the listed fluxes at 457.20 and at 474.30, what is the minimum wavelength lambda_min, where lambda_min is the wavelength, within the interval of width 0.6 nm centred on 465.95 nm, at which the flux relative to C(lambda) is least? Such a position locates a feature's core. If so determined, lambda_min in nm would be 466.10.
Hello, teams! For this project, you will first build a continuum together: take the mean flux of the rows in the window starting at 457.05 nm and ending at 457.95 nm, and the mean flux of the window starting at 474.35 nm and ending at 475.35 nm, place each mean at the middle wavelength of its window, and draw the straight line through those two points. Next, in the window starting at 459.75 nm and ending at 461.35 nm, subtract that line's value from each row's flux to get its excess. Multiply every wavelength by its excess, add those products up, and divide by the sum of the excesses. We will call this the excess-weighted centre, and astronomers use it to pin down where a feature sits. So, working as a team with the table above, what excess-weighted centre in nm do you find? 460.35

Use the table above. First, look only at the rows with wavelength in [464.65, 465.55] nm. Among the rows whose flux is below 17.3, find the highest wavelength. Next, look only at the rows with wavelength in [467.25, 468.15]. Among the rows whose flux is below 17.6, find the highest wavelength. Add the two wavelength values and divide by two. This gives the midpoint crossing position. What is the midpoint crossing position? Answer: 466.55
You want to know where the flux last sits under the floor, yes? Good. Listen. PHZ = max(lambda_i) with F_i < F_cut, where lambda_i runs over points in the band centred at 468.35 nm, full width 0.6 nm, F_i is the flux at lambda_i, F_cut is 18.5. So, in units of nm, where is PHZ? 468.60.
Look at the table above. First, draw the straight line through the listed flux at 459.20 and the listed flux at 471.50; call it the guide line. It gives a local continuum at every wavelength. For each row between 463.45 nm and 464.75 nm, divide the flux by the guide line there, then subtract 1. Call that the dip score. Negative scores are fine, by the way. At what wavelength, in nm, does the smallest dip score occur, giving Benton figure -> 464.60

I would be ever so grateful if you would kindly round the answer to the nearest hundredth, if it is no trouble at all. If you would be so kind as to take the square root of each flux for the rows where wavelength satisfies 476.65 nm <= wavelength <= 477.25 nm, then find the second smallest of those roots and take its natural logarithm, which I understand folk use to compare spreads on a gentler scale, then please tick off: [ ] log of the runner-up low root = 1.39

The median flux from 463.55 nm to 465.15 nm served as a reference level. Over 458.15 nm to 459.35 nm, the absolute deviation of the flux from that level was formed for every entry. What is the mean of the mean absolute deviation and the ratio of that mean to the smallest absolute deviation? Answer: 6.6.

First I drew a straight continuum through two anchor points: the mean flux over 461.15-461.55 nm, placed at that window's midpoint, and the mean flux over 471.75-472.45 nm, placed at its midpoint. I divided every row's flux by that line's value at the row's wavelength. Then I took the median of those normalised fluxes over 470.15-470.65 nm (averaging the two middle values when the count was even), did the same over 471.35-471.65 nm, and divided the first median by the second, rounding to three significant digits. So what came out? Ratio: 1.04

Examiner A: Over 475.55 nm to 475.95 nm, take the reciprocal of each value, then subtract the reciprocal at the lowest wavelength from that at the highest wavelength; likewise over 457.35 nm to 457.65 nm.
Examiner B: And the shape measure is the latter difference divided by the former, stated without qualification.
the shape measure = -4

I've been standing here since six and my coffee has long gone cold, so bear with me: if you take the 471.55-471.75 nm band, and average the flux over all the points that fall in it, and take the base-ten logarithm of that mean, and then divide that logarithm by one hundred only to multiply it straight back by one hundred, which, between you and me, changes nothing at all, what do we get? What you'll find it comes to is 1.32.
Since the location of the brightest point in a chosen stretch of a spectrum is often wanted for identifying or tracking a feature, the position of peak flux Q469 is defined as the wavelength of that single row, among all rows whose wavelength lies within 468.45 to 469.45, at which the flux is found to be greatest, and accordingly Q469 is 469.40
